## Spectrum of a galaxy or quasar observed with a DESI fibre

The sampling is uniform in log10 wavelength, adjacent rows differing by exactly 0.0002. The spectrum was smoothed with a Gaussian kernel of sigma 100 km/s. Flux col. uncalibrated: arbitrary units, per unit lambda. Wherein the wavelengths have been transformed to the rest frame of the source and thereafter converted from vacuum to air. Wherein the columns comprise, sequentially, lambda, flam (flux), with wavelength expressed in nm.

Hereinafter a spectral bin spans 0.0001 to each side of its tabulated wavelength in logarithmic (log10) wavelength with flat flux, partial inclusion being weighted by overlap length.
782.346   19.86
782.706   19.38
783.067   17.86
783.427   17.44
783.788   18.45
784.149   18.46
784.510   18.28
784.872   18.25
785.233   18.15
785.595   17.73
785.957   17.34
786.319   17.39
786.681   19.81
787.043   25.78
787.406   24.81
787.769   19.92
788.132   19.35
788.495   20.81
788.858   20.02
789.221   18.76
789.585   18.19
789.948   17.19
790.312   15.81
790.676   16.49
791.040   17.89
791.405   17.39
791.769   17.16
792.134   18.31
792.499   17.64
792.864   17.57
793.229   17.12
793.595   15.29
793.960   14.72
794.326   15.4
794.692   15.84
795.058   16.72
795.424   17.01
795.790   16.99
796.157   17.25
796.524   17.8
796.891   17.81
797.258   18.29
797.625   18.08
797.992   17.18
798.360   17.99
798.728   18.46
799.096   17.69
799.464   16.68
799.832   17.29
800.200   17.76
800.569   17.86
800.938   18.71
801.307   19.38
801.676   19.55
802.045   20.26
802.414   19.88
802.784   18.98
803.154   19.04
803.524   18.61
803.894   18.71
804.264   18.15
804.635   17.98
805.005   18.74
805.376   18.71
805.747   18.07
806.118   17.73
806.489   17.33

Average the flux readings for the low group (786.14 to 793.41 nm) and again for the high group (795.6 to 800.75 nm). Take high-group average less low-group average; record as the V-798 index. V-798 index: -1.2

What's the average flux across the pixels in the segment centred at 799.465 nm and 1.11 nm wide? 17.2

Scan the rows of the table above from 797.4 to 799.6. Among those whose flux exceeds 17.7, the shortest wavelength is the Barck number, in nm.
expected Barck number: 797.625 nm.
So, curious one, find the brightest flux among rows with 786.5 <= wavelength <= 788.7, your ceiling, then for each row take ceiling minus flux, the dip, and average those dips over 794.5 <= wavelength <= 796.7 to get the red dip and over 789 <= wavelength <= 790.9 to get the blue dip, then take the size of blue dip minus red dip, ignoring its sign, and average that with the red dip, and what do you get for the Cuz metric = 4.6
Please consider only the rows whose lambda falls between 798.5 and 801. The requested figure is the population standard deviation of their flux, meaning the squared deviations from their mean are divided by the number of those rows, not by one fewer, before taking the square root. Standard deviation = 0.63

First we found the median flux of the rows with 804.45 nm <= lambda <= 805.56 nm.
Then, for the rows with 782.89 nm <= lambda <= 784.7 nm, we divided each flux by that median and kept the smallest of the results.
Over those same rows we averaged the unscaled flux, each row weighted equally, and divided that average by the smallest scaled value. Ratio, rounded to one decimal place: 19.4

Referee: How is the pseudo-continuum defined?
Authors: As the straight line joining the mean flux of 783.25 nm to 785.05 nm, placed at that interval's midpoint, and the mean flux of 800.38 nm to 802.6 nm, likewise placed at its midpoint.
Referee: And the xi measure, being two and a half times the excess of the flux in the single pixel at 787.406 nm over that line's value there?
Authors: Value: 16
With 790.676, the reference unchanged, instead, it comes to -5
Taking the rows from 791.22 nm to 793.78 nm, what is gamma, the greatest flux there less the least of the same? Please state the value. 3.0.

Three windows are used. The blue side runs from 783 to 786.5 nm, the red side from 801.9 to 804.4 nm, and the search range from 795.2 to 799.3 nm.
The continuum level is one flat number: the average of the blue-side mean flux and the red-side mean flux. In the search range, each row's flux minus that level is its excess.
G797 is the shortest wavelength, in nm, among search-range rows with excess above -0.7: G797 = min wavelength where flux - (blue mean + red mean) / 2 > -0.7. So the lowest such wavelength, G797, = 797.258 nm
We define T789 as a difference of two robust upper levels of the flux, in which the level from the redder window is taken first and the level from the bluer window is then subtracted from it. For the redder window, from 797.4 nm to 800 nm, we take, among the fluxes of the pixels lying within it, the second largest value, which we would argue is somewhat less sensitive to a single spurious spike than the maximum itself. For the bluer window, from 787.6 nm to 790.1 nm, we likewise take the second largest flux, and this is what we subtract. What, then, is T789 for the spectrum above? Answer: -1.9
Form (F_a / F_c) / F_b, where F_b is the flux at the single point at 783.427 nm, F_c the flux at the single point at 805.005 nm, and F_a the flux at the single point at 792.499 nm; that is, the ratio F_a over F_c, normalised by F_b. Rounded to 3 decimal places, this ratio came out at 0.054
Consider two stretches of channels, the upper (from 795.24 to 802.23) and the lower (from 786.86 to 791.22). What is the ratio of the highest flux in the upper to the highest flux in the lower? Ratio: 0.79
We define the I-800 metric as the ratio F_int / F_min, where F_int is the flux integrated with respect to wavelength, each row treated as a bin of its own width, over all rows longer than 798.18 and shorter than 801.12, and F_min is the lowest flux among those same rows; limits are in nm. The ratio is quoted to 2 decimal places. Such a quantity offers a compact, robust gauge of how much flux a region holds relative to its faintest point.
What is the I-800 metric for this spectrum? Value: 3.14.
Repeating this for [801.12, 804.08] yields 3.07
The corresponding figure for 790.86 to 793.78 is 3.30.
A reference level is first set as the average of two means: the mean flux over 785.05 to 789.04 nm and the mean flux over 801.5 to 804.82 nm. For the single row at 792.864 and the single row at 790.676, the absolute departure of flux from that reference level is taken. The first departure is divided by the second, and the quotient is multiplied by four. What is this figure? 2.6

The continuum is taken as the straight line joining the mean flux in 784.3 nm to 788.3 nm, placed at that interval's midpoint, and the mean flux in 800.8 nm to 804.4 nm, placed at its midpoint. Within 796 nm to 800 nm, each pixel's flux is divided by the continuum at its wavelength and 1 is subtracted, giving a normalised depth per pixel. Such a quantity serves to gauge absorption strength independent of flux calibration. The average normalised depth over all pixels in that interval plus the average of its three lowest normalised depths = -0.20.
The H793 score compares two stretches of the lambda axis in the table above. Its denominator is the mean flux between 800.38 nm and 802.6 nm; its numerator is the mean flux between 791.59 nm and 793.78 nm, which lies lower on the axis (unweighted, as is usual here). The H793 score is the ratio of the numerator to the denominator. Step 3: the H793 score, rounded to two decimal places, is 0.89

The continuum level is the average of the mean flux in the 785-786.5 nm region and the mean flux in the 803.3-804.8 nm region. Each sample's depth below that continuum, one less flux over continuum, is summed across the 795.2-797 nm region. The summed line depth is 0.18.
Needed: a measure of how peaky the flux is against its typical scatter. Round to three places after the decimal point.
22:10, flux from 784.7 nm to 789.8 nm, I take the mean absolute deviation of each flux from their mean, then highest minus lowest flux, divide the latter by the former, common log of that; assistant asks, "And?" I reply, 0.667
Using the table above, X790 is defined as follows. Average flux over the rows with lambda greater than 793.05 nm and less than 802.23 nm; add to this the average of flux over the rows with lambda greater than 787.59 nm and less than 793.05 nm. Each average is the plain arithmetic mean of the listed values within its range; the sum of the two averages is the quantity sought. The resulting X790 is 35.7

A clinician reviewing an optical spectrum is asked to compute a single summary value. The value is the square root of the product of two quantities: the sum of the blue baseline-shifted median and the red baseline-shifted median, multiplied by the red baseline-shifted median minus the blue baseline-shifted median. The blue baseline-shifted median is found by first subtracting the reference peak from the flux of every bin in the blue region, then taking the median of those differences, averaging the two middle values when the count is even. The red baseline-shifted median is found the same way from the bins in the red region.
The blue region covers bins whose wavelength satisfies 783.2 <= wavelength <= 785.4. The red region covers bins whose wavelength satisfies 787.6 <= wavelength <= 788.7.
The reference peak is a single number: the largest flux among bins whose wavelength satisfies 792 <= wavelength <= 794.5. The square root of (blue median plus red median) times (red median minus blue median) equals 1.6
